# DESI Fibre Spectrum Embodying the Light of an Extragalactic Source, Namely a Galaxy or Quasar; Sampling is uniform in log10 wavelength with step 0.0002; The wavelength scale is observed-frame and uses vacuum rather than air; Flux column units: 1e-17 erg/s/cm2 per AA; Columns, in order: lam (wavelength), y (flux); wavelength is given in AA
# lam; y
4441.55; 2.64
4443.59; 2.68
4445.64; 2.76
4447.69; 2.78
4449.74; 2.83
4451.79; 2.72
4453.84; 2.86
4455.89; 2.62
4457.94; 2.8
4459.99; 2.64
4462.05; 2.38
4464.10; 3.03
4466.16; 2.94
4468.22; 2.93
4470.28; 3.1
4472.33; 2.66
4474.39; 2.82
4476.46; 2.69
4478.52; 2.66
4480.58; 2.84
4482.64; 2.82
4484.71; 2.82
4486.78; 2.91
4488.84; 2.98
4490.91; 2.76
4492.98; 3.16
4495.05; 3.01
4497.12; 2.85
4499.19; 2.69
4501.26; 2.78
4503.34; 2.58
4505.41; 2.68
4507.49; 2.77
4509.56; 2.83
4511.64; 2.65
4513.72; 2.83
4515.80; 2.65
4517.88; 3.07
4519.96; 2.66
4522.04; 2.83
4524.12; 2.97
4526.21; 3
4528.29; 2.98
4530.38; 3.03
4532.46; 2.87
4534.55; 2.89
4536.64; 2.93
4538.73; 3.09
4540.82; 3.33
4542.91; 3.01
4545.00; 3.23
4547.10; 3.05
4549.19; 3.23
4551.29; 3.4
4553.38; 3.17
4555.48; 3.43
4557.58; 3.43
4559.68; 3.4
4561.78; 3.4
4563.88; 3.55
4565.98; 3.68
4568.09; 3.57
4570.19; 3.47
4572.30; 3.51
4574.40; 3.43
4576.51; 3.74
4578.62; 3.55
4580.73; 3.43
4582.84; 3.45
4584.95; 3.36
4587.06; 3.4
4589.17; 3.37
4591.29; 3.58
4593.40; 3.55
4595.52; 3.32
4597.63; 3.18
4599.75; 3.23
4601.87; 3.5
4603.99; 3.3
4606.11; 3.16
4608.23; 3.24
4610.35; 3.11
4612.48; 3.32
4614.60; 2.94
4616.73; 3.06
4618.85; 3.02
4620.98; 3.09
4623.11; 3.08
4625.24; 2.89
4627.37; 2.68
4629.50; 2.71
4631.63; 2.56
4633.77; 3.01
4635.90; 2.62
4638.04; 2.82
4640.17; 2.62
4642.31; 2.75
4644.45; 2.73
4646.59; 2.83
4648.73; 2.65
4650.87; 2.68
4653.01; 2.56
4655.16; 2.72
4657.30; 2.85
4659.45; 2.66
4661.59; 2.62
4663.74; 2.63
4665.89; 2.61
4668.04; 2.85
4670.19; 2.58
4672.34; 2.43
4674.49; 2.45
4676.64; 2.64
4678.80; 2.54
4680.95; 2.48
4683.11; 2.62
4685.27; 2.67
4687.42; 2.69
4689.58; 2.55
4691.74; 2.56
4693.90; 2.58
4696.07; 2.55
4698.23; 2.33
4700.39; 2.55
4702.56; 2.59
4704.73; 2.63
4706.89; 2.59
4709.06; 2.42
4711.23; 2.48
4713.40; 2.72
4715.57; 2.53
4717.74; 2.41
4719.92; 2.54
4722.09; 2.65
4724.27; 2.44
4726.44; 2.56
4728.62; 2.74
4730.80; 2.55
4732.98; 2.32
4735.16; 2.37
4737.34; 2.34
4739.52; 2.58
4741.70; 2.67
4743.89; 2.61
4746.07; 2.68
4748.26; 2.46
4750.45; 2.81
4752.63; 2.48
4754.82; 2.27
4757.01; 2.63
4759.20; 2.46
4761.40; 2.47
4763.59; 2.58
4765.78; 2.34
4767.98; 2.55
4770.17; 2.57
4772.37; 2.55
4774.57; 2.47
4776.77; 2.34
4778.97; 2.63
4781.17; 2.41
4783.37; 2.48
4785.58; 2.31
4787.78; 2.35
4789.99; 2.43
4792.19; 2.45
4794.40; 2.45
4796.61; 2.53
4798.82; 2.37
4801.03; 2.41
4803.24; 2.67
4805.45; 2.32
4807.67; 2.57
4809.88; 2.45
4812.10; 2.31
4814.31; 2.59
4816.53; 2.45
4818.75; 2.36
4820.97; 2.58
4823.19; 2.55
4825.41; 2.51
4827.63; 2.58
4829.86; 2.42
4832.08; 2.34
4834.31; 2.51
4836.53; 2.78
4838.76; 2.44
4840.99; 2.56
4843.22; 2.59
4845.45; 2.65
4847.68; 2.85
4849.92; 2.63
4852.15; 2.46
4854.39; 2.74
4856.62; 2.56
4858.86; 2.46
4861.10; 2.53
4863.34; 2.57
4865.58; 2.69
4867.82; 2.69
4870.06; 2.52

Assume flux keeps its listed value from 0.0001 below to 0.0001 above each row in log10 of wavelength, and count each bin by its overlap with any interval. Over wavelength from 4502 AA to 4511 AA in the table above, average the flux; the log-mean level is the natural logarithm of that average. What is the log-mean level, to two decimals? 1.00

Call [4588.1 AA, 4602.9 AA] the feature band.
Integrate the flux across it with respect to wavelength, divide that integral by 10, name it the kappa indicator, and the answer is 5.0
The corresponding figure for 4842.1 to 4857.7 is 4.1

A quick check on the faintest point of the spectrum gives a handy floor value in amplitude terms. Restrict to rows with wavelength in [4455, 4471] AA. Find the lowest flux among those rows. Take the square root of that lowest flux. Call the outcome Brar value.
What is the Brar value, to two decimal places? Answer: 1.54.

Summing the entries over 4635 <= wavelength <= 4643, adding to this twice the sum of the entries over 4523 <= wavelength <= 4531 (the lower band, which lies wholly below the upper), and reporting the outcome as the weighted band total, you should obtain 35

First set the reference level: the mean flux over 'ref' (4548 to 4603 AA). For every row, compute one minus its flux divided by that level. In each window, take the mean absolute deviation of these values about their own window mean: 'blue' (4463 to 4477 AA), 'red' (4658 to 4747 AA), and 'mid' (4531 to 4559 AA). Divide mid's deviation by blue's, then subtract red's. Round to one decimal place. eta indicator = 1.2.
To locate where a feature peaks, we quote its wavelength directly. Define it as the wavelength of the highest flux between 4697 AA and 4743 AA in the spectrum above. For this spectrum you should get 4728.62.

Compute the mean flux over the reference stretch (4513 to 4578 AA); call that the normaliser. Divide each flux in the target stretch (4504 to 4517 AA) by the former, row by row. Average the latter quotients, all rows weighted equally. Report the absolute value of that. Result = 0.86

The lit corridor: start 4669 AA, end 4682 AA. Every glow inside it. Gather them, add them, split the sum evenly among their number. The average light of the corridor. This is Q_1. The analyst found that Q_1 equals 2.5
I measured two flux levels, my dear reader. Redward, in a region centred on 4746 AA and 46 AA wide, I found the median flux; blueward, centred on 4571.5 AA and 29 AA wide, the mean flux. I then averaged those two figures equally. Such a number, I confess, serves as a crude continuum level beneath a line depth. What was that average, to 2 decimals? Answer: 3.02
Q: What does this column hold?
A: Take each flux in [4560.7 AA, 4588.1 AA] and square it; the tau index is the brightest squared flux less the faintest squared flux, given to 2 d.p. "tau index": 2.70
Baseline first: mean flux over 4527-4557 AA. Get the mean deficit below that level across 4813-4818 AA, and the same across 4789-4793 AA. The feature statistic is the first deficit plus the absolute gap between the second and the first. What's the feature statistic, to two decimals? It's 0.68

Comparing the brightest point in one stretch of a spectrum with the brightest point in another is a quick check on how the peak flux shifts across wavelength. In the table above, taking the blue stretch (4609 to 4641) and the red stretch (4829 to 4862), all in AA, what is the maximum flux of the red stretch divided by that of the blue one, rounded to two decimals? 0.86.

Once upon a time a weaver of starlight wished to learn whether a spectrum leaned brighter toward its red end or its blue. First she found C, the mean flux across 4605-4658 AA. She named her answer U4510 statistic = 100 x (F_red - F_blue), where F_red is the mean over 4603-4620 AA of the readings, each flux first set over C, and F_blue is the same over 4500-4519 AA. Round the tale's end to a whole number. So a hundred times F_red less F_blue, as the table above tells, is 13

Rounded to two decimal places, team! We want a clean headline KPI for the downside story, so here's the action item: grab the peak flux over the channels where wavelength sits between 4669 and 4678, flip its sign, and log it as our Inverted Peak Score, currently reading -2.64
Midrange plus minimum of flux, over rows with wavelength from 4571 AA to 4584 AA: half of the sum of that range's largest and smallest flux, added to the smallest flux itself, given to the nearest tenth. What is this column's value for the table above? 7.0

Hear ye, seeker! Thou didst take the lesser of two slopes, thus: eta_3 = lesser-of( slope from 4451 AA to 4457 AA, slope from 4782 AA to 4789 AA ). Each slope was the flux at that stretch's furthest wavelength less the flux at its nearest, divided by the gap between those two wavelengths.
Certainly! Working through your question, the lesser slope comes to -0.029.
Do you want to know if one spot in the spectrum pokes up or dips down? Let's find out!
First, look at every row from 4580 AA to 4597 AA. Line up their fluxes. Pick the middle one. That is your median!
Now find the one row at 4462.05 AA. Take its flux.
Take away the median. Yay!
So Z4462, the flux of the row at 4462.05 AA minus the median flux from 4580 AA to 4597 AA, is -1.0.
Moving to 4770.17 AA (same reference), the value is -0.8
